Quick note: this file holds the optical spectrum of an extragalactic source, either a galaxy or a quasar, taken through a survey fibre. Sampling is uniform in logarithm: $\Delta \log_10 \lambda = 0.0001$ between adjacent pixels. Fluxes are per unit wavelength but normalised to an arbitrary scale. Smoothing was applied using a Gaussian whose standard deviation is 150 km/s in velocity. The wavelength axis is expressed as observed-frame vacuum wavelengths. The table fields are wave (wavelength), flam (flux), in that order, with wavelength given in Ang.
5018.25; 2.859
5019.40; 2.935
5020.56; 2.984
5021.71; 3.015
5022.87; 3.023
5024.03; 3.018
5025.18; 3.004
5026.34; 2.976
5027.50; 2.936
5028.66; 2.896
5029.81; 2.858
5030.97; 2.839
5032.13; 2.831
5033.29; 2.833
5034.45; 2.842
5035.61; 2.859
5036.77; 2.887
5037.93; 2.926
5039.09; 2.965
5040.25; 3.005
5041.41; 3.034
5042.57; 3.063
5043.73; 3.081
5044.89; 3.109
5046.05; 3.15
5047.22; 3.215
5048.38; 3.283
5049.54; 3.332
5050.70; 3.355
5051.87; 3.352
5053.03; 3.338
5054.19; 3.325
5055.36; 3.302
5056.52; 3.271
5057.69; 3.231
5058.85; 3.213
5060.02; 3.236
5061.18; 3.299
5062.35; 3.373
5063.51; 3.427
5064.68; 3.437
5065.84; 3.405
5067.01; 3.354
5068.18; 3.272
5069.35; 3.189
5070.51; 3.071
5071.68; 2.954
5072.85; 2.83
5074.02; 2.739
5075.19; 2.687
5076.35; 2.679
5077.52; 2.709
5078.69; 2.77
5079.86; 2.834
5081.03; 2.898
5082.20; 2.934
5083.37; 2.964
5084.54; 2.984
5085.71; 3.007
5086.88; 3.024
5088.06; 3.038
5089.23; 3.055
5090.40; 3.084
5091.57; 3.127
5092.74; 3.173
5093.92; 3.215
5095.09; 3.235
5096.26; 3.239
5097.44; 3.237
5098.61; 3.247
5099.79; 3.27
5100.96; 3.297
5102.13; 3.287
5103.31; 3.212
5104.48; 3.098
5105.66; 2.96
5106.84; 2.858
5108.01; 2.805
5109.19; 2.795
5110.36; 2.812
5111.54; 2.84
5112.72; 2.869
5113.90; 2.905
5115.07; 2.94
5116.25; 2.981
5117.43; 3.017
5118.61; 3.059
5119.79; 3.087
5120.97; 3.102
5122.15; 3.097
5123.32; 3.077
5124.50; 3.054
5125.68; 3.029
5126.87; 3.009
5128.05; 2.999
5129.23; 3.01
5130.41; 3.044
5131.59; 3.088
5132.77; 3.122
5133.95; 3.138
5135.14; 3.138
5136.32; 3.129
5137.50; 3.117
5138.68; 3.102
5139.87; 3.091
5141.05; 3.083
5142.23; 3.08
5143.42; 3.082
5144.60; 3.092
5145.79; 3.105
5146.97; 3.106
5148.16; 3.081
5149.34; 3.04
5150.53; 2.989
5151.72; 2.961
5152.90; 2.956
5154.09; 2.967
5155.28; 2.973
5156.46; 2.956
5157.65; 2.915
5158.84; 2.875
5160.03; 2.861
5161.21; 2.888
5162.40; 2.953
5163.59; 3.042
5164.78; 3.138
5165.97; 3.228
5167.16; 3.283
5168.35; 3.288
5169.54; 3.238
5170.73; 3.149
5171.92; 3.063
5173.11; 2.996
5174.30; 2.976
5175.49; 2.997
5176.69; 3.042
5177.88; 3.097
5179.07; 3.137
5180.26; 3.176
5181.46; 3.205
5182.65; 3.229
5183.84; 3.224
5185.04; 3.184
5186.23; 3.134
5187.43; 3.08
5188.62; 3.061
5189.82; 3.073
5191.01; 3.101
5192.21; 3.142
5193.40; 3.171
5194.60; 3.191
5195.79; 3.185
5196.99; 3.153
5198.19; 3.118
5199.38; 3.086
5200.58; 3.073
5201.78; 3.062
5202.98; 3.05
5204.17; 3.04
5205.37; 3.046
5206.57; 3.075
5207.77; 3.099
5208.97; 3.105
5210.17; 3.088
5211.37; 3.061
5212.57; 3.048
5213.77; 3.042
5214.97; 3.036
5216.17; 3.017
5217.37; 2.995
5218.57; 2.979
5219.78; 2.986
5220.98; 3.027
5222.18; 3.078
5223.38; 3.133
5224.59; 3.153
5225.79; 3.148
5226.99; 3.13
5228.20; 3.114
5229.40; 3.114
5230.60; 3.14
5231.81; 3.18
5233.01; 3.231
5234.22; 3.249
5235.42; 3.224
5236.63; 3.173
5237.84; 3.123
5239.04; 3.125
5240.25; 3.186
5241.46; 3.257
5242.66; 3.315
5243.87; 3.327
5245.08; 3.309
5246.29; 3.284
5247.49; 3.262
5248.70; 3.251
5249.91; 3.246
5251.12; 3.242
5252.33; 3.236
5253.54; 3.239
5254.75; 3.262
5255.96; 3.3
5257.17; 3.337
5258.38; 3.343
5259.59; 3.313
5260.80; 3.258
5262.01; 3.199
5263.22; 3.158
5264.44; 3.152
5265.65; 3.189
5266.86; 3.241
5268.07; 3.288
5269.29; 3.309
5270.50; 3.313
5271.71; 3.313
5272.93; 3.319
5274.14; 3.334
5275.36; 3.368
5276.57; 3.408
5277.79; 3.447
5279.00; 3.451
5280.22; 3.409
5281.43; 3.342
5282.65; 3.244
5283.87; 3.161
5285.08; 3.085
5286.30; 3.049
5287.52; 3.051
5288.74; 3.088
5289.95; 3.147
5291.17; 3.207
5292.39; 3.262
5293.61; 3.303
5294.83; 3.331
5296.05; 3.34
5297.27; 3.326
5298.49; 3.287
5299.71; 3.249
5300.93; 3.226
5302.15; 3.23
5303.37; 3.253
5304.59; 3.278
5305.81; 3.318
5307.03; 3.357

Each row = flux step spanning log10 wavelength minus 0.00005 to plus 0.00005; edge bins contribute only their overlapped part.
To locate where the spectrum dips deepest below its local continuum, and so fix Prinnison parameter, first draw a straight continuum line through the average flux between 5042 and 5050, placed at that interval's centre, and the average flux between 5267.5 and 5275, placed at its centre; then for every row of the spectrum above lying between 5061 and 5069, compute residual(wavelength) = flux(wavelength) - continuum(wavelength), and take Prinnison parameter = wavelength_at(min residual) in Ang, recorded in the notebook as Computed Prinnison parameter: 5068.18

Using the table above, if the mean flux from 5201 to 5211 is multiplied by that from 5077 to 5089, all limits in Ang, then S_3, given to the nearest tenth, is 9.0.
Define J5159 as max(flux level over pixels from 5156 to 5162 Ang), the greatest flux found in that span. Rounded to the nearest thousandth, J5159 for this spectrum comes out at 2.956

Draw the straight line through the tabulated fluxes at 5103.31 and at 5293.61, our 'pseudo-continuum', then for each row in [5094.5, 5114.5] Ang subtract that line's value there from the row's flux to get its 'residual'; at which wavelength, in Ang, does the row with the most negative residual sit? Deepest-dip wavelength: 5109.19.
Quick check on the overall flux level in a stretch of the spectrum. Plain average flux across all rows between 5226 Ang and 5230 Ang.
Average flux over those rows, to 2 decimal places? 3.12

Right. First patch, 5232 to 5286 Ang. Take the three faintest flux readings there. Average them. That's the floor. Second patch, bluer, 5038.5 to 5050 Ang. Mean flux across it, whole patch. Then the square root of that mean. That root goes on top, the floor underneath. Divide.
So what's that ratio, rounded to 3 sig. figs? 0.568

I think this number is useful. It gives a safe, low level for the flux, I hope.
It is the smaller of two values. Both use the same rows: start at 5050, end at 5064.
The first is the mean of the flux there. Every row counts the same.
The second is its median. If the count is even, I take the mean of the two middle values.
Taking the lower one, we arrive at 3.31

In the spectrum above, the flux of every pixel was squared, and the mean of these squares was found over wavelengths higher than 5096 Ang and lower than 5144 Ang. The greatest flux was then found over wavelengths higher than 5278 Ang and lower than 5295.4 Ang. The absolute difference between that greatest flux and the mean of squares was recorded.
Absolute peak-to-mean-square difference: 5.9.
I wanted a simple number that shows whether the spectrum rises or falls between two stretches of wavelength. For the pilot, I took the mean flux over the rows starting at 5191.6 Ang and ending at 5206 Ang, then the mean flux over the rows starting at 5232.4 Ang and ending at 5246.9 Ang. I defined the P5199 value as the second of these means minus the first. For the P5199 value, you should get 0.12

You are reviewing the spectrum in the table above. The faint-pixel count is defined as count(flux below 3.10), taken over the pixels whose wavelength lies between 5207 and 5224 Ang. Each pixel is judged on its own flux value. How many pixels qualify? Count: 12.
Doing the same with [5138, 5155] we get 11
